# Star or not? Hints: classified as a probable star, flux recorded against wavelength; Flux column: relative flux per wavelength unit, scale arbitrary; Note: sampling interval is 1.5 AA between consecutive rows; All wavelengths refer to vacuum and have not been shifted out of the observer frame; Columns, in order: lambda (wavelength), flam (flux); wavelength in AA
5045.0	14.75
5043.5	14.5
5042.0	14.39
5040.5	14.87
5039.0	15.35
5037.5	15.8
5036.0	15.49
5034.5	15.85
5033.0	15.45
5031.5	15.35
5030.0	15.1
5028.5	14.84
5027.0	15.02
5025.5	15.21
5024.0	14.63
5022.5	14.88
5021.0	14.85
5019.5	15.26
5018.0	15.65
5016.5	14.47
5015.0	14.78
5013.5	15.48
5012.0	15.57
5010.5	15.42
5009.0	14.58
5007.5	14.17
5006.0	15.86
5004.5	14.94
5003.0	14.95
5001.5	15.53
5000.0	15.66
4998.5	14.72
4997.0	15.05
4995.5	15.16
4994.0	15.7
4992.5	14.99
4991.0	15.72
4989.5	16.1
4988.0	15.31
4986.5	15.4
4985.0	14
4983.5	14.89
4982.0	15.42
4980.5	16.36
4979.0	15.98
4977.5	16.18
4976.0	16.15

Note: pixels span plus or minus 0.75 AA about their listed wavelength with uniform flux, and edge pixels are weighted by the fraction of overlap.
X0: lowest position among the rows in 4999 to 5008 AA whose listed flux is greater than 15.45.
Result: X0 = 5000.0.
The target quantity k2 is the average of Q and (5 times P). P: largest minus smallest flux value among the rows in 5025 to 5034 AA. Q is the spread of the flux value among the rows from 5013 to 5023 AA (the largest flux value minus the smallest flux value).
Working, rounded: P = 0.61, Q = 1.18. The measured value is 2.1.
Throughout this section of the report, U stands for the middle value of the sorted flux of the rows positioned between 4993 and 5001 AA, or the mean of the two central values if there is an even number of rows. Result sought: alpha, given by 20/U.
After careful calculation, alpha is 1.32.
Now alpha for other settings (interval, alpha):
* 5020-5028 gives 1.34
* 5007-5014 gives 1.30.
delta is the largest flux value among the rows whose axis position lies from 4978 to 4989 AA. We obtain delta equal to 16.36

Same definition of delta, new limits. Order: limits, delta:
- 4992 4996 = 15.7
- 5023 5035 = 15.85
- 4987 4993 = 16.1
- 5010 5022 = 15.65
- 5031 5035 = 15.85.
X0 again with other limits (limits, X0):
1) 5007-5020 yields 5012.0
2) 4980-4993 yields 4980.5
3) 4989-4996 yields 4989.5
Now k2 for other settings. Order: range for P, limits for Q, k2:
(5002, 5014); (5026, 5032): 4.5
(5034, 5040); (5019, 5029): 1.6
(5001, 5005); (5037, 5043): 2.2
